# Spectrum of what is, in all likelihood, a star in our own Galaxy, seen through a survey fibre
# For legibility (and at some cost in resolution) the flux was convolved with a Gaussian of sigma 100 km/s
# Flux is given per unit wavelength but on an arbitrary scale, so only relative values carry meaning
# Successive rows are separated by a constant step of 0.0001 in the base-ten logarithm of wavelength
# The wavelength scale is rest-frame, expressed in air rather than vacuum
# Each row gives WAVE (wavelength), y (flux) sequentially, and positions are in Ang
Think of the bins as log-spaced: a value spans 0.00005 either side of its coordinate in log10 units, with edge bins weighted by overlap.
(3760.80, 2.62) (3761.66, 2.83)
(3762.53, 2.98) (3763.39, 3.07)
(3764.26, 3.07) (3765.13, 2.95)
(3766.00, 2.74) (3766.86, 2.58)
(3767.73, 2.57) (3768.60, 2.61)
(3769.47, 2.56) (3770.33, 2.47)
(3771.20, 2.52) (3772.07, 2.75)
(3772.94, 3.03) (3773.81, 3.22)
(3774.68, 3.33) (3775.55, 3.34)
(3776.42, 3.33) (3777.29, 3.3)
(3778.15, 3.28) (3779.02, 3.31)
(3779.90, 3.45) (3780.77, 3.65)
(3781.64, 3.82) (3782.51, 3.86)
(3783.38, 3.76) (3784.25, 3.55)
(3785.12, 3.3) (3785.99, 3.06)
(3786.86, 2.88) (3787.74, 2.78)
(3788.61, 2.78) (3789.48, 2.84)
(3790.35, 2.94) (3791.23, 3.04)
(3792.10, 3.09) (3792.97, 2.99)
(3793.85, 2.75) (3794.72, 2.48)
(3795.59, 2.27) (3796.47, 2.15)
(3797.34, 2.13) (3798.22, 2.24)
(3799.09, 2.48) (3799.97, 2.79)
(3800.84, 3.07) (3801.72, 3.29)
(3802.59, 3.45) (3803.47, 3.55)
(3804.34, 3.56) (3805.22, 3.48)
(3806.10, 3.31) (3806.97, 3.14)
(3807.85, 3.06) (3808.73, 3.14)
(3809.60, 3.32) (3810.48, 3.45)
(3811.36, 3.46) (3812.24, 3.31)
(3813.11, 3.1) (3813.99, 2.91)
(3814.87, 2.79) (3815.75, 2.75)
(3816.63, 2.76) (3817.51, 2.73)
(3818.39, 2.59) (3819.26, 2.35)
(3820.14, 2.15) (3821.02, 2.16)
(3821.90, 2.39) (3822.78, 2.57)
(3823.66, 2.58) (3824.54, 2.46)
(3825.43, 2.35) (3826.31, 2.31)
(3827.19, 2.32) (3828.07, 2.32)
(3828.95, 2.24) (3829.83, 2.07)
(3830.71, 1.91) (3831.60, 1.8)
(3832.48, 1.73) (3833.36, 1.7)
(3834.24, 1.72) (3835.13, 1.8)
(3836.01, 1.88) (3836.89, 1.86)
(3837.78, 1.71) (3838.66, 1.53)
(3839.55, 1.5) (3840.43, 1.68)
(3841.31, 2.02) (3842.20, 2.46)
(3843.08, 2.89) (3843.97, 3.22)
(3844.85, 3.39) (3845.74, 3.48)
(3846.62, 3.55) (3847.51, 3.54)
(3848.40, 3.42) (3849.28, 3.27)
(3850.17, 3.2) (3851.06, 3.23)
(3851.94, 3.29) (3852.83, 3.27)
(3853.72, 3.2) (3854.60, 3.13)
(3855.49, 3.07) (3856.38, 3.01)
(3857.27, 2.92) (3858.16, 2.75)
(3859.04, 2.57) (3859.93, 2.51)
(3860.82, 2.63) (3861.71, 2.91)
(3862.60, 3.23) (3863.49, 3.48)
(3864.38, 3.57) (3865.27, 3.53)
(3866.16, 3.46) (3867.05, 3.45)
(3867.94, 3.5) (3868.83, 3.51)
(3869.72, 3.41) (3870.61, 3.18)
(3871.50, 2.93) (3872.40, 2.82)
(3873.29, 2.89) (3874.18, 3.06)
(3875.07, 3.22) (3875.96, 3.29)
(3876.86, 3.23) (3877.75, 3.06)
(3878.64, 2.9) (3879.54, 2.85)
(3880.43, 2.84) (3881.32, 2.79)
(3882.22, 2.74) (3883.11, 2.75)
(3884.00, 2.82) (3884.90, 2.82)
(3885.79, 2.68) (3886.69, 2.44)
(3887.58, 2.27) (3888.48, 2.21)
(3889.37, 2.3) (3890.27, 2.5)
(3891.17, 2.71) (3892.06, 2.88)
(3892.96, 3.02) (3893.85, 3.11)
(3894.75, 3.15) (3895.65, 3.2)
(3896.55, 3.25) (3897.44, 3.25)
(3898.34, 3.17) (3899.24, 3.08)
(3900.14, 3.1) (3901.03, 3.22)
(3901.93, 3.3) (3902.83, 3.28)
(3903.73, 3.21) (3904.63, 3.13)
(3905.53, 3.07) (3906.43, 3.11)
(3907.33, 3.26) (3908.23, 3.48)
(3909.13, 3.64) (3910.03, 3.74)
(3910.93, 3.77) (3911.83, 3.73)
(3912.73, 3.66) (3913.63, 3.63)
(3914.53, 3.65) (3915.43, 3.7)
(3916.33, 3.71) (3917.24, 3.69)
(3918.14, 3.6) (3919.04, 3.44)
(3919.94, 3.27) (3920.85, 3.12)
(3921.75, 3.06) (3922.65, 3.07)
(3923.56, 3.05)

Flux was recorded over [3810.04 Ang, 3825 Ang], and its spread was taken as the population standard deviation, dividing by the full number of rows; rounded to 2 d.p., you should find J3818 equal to 0.39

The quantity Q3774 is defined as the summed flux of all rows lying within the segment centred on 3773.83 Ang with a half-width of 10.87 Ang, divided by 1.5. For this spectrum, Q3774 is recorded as 52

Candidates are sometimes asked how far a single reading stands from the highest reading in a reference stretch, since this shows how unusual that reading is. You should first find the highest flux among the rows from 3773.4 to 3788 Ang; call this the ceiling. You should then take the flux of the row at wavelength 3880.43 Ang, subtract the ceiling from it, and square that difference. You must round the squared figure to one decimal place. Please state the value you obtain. 1.0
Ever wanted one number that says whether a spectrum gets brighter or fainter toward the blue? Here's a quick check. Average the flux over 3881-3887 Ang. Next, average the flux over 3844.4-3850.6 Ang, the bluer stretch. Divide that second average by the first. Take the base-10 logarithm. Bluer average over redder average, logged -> 0.10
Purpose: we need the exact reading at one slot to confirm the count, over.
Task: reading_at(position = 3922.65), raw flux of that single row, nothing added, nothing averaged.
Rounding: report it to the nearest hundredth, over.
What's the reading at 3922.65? 3.07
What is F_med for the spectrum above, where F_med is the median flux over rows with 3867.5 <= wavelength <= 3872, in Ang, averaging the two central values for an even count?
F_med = 3.4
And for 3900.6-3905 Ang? 3.2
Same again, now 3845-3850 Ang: 3.5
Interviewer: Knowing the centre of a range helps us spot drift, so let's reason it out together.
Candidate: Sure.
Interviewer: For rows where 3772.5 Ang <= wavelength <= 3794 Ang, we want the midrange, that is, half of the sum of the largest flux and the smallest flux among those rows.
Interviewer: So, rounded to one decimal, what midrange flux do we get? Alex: 3.3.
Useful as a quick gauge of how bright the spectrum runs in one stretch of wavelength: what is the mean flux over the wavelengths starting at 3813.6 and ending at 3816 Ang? 2.82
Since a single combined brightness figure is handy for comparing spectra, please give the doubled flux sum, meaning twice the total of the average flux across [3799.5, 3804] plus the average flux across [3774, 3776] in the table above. 13.1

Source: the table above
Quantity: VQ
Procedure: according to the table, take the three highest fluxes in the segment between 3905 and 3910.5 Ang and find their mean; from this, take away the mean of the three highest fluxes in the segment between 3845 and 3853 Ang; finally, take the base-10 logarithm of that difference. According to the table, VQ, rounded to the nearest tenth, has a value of -1.0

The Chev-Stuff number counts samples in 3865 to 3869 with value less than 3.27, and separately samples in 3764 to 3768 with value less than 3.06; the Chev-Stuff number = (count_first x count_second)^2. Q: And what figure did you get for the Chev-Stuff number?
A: 0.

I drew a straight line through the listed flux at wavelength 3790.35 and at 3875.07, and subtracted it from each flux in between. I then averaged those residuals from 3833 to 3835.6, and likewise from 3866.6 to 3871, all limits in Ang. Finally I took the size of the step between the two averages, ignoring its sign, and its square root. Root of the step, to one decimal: 1.2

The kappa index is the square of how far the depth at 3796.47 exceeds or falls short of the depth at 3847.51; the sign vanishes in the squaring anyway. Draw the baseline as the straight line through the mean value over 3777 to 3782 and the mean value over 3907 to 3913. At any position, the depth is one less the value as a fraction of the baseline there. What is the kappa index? 0.146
